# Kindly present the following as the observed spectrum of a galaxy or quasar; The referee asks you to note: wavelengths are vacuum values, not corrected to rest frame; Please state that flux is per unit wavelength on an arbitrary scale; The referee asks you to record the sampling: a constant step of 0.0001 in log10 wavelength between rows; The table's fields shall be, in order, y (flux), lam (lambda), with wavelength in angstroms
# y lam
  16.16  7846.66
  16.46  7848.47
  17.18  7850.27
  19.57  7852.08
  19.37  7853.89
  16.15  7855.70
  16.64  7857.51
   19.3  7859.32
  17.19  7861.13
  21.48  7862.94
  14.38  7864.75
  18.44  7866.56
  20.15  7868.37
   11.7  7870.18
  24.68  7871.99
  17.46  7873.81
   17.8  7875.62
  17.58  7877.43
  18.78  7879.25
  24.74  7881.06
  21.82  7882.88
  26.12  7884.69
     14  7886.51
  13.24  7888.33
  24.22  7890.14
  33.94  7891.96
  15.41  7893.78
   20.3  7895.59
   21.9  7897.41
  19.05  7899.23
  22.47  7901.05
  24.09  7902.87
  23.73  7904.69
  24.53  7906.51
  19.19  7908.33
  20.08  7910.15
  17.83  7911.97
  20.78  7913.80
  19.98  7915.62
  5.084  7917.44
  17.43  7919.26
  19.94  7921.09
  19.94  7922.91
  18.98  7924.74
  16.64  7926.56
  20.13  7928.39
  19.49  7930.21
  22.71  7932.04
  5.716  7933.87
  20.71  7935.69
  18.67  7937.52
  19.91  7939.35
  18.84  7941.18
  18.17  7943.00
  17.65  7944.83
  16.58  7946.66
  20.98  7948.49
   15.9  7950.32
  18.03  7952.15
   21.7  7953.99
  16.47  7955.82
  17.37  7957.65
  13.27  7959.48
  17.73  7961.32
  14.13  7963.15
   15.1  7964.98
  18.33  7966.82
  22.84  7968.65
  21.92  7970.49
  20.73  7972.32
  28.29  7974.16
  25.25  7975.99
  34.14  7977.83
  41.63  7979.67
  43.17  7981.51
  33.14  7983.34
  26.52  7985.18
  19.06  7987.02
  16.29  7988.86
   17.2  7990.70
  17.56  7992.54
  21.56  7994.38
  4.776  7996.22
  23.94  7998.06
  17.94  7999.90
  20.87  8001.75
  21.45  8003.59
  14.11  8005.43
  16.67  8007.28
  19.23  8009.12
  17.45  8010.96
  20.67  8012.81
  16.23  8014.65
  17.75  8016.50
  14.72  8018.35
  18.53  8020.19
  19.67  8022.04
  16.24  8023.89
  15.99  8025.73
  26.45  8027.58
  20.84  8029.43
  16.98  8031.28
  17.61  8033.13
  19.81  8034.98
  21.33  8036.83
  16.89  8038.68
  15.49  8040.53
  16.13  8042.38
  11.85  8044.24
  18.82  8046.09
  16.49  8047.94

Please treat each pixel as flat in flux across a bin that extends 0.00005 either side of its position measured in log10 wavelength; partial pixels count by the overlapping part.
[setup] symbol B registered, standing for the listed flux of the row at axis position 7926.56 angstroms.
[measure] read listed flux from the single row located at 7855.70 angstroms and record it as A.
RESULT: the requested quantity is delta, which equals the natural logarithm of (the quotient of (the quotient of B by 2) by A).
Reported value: -0.66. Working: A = 16.15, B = 16.64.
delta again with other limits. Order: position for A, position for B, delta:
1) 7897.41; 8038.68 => -0.95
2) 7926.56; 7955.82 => -0.70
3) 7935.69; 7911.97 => -0.84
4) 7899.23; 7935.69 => -0.61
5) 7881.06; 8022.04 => -0.92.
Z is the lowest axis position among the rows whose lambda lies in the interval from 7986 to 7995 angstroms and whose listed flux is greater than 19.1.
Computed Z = 7994.38 angstroms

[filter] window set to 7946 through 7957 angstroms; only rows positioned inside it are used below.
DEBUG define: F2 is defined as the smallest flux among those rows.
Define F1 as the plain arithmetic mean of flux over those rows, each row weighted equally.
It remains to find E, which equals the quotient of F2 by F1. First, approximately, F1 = 18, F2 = 15.9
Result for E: 0.87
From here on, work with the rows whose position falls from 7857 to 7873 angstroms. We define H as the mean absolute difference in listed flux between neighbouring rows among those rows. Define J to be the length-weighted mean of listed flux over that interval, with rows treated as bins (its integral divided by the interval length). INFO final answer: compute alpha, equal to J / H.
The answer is 3.4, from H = 5.4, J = 18.3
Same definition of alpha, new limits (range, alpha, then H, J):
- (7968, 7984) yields 5.9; 5.1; 30.2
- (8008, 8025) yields 6.4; 2.8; 17.8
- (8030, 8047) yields 6.3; 2.8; 17.3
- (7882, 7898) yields 2.7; 7.9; 21.2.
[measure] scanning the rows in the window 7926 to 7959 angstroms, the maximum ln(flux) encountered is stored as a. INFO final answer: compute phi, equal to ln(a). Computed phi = 1.14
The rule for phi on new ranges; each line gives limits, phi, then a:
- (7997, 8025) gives 1.16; 3.18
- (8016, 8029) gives 1.19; 3.28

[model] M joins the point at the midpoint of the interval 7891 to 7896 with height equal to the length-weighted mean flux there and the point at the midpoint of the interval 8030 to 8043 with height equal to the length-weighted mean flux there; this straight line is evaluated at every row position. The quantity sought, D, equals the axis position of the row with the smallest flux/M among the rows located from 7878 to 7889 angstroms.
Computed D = 7888.33 angstroms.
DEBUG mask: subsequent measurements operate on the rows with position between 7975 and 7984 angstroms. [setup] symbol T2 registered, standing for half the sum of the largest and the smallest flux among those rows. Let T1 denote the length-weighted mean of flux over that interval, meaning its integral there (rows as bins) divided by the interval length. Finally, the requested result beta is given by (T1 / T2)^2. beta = 1.08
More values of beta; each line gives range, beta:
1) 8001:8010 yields 1.07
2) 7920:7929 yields 1.07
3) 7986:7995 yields 0.94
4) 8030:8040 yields 0.94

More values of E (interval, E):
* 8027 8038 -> 0.83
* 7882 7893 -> 0.60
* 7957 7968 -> 0.83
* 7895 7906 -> 0.87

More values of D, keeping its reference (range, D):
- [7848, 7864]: 7855.70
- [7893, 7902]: 7893.78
